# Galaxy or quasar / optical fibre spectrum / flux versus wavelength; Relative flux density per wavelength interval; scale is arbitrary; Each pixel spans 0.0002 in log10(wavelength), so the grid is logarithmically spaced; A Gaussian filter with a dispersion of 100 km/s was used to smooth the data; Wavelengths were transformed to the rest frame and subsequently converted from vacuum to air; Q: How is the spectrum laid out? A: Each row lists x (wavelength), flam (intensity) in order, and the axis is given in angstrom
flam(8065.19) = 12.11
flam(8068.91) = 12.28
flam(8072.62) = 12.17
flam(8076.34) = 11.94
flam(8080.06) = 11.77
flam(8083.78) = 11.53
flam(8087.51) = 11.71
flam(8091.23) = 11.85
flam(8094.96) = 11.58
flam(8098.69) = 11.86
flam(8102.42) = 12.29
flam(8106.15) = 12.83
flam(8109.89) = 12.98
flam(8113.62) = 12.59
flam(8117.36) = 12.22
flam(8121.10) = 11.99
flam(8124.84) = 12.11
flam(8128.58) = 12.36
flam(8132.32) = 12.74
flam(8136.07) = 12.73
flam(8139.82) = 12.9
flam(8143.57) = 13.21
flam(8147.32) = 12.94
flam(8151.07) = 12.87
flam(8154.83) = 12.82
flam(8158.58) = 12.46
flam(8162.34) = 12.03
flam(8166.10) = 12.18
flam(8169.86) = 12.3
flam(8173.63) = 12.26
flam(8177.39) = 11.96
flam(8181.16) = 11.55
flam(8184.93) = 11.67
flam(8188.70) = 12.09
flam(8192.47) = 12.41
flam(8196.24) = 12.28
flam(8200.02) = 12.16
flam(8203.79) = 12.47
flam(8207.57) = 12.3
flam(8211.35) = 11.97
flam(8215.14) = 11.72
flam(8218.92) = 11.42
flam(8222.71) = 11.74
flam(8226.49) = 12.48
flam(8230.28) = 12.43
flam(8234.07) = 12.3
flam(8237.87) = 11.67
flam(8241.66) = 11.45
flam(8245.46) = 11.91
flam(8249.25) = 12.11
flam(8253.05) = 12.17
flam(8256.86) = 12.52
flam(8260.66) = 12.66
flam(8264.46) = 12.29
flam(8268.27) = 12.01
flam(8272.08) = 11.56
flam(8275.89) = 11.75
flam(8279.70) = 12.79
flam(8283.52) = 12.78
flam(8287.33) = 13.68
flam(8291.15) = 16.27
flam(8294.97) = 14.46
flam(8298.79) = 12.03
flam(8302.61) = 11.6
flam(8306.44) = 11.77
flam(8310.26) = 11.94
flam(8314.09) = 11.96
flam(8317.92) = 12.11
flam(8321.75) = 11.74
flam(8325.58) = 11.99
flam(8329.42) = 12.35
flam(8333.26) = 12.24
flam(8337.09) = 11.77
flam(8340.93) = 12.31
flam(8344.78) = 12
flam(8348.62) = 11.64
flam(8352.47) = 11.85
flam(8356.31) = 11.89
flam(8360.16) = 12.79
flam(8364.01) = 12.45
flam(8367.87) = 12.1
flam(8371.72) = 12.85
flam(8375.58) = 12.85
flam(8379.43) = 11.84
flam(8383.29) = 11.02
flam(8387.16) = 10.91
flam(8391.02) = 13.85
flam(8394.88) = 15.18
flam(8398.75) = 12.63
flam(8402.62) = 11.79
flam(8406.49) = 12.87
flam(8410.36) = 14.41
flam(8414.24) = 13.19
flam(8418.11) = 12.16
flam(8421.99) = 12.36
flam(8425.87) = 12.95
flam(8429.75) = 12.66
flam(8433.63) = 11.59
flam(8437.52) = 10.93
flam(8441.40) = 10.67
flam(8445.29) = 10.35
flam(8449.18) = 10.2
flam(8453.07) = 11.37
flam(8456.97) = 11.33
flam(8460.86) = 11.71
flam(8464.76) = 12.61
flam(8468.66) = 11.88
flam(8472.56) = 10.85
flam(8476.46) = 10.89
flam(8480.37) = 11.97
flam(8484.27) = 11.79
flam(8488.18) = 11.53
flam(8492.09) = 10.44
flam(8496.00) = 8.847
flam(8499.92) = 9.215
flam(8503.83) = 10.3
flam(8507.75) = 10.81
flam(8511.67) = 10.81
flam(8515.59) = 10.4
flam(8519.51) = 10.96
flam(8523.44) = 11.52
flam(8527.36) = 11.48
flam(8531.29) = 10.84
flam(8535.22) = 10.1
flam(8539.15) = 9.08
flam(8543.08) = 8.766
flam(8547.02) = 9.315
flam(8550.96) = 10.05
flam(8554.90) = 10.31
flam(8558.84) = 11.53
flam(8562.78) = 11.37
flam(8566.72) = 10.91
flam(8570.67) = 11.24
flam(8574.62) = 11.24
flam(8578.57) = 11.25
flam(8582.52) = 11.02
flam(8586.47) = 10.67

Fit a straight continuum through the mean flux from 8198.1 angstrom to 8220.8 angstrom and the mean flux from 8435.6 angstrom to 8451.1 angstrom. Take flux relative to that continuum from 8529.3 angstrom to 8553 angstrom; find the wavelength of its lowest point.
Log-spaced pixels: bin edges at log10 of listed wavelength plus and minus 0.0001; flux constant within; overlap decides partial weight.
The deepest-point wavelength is 8543.08 angstrom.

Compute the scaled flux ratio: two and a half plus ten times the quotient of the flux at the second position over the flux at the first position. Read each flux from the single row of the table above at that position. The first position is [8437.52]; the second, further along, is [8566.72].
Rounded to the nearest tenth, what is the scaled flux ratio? 12.5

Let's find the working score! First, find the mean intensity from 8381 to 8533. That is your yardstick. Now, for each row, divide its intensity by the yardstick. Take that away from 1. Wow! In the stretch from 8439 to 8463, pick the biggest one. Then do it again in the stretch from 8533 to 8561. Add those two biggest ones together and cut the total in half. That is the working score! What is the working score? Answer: 0.18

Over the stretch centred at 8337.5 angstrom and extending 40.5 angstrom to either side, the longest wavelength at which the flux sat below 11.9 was 8356.31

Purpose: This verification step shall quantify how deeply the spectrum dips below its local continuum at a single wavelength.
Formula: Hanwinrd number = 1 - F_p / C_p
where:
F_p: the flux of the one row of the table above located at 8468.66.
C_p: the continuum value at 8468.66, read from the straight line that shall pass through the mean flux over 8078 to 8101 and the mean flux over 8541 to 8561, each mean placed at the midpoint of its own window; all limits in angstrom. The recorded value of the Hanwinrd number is -0.15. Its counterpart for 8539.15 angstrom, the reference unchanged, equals 0.10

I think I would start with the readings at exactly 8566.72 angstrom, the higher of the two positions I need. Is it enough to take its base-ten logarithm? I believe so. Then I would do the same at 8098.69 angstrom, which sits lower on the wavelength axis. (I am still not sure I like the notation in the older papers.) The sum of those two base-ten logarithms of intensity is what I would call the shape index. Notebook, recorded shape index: 2.11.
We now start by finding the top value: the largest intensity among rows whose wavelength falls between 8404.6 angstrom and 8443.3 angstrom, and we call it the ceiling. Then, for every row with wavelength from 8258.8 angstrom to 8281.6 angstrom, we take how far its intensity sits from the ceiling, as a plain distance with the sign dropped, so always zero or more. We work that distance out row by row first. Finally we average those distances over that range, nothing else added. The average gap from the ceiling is 2.2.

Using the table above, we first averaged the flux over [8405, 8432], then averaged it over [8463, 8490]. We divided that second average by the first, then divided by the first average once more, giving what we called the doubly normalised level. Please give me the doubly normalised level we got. 0.070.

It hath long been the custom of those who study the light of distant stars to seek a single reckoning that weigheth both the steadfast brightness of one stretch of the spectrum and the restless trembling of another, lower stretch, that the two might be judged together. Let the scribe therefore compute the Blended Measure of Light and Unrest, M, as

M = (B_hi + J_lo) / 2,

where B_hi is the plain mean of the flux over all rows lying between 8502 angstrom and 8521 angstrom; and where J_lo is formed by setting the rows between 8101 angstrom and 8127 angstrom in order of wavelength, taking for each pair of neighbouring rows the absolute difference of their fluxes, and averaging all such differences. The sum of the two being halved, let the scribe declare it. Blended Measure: 5.5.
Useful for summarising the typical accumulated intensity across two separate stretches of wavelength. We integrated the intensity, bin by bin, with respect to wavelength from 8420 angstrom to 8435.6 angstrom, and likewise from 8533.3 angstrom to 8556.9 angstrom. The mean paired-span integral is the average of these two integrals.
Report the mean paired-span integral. 210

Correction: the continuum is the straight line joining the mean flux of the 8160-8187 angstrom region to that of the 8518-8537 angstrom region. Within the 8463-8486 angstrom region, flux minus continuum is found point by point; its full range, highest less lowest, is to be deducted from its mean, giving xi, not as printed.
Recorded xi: -1.2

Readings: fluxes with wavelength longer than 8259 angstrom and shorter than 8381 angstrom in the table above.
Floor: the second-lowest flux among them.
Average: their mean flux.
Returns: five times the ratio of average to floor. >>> 5.34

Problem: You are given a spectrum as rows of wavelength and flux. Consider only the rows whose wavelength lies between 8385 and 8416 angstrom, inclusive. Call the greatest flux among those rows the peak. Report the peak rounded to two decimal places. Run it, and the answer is 15.18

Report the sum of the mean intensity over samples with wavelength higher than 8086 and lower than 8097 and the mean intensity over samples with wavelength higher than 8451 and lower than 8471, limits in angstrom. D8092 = 23.5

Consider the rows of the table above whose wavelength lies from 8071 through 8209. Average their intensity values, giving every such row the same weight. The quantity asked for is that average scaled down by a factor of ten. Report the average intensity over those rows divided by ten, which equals 1.23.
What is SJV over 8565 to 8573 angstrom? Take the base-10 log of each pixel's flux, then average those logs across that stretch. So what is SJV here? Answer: 1.04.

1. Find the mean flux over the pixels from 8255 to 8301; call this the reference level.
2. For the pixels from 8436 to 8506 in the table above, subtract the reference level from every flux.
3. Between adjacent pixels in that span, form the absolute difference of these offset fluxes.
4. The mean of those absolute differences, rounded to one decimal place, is 0.6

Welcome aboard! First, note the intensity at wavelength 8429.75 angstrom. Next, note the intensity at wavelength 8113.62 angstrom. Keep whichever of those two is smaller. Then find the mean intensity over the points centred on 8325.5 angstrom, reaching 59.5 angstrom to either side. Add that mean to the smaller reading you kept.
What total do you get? 24.9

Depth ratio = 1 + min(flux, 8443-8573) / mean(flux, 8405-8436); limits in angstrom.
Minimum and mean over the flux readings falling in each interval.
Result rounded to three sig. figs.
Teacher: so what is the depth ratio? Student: 1.69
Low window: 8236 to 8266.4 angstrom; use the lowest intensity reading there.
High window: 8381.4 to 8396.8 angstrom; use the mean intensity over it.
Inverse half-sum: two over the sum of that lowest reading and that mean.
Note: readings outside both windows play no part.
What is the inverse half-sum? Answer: 0.0827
